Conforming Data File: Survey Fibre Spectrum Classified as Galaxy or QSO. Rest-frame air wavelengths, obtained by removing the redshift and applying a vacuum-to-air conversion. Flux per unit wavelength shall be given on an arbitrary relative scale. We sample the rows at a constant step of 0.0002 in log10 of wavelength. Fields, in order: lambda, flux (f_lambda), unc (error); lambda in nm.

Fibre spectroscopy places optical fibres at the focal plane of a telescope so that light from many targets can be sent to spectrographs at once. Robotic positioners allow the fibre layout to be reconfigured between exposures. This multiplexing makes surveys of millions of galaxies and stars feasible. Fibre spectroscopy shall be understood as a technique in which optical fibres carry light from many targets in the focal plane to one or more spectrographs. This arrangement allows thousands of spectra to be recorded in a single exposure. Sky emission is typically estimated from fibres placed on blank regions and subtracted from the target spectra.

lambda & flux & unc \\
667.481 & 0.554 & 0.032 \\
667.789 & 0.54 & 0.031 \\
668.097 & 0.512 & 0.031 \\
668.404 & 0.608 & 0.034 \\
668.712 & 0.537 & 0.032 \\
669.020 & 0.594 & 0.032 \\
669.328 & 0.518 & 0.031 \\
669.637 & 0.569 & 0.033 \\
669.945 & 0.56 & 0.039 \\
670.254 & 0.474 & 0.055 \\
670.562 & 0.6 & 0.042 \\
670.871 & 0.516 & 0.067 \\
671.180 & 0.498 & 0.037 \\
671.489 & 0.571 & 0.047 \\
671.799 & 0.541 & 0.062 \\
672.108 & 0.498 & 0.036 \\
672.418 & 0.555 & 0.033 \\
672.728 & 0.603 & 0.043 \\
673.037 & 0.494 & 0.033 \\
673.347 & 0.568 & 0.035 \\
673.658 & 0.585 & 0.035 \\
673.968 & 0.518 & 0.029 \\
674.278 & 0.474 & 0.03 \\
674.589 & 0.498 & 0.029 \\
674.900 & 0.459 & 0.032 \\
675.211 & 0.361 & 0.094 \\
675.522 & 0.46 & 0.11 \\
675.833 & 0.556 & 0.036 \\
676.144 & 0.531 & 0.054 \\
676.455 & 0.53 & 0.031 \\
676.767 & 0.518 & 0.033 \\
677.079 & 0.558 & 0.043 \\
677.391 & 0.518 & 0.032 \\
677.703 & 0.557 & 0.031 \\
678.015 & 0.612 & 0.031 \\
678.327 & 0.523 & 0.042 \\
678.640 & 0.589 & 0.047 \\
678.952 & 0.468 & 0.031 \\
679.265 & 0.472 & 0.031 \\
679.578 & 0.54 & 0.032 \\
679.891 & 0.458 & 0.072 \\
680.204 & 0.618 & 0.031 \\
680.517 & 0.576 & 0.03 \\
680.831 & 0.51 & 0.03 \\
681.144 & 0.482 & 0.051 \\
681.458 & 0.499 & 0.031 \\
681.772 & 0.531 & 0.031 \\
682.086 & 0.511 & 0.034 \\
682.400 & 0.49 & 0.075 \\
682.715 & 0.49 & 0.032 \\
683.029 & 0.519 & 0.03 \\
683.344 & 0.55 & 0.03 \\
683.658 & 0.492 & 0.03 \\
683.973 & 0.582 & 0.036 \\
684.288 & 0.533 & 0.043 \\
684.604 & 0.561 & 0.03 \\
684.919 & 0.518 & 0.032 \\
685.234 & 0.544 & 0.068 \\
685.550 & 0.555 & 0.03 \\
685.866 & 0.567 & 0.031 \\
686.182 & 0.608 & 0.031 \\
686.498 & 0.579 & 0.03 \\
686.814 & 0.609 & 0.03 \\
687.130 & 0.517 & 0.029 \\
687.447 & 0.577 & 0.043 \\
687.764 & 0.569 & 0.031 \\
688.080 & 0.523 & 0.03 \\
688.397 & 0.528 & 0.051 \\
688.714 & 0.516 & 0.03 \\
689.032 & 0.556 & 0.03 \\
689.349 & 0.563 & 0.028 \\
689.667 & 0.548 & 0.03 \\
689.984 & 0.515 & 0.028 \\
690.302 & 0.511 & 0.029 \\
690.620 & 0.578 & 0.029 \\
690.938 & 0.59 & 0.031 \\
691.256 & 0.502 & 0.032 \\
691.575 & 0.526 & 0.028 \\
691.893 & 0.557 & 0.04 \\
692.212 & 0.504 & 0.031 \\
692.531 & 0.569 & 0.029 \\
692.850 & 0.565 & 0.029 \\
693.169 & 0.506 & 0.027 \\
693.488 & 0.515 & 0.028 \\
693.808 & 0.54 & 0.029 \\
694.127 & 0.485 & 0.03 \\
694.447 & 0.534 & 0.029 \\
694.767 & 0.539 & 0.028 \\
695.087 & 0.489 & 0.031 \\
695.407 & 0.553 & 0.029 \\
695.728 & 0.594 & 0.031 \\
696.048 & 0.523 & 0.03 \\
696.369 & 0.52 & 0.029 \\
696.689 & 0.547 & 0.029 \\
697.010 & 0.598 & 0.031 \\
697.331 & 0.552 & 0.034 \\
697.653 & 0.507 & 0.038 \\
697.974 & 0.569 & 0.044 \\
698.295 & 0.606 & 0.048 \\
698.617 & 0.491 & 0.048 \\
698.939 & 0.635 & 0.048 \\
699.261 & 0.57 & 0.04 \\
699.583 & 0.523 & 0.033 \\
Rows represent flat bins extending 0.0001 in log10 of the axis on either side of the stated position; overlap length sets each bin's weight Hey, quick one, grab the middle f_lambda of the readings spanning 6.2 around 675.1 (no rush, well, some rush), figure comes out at 0.52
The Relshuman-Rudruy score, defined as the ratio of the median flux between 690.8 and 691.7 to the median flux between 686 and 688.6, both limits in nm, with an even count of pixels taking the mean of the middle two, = 0.92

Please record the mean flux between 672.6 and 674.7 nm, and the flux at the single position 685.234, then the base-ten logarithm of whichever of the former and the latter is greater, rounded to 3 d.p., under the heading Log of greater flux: -0.264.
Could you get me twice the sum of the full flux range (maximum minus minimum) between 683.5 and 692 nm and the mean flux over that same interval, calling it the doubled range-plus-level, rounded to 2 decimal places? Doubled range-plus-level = 1.33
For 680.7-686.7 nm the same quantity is 1.32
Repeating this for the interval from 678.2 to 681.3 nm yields 1.37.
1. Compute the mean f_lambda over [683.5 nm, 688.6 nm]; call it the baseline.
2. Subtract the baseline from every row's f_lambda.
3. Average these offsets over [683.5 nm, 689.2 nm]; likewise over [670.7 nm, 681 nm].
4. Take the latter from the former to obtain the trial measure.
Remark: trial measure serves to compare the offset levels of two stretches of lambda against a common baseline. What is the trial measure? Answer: 0.027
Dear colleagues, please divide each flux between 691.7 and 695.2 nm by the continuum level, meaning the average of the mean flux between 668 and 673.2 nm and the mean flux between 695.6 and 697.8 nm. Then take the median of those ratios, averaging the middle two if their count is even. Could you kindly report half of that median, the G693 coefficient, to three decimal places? 0.489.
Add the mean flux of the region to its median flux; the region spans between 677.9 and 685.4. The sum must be 1.05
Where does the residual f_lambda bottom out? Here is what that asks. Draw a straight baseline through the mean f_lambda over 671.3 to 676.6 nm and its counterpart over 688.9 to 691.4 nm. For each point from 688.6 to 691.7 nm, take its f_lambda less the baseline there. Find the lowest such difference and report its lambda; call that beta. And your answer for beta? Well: 691.256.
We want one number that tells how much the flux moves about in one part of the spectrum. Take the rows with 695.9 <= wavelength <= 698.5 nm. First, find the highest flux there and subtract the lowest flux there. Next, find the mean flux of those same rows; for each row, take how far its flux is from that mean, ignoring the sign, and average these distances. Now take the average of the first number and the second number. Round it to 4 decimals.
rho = 0.0638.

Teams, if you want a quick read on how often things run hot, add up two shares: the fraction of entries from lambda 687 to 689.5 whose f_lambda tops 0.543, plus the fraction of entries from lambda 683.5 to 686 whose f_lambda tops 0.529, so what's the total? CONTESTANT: 1.25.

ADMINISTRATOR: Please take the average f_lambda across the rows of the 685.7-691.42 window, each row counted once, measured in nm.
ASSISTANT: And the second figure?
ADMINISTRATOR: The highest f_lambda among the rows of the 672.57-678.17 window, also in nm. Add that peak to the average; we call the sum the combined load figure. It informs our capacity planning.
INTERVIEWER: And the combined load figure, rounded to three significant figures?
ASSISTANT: 1.17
